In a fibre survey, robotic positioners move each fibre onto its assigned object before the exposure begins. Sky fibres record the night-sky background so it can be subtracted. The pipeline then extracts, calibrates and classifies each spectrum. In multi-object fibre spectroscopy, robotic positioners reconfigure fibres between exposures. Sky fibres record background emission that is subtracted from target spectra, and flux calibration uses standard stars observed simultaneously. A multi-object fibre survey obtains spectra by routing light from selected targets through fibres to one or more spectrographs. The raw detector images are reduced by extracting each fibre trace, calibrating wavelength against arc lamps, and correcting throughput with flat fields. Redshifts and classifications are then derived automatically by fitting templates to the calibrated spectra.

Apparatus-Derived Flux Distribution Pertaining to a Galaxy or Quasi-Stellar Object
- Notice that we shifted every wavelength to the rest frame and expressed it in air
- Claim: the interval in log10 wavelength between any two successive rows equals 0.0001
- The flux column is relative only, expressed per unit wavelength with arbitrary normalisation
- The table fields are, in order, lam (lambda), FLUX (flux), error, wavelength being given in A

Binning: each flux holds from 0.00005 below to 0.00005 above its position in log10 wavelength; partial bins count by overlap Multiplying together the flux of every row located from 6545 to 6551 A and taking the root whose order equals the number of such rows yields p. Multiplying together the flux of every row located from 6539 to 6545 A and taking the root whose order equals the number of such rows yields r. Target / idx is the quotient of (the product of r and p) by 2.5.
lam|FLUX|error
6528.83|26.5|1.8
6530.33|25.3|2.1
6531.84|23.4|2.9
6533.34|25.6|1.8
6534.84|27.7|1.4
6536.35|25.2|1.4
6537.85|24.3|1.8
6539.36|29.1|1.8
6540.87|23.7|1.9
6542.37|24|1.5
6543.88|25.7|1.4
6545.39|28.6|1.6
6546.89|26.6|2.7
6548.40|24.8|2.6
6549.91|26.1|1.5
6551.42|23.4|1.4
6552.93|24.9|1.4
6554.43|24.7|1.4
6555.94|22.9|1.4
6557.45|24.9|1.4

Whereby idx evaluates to 271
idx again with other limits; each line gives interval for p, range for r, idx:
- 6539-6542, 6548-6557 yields 257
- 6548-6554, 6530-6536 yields 252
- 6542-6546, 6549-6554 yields 258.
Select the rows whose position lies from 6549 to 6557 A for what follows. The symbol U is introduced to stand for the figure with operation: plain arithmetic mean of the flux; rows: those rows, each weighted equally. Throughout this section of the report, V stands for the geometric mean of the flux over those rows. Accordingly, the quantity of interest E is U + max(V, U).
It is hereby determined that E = 48.8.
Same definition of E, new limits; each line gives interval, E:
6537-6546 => 51.8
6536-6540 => 52.4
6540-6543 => 47.7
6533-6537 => 52.3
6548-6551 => 50.9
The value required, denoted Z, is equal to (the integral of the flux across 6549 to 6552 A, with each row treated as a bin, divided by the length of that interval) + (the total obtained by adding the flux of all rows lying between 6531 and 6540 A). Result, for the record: 180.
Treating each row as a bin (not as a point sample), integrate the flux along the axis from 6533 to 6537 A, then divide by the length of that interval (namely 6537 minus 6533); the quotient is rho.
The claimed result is 26.25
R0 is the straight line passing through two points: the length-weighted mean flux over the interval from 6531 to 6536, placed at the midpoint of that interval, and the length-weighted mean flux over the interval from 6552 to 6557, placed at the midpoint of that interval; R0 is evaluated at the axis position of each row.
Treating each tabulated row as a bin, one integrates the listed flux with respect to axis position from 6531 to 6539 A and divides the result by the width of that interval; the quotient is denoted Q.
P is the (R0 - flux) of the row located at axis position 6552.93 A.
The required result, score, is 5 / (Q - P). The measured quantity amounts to 0.192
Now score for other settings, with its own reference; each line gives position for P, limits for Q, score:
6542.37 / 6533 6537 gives 0.198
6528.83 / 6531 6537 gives 0.191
